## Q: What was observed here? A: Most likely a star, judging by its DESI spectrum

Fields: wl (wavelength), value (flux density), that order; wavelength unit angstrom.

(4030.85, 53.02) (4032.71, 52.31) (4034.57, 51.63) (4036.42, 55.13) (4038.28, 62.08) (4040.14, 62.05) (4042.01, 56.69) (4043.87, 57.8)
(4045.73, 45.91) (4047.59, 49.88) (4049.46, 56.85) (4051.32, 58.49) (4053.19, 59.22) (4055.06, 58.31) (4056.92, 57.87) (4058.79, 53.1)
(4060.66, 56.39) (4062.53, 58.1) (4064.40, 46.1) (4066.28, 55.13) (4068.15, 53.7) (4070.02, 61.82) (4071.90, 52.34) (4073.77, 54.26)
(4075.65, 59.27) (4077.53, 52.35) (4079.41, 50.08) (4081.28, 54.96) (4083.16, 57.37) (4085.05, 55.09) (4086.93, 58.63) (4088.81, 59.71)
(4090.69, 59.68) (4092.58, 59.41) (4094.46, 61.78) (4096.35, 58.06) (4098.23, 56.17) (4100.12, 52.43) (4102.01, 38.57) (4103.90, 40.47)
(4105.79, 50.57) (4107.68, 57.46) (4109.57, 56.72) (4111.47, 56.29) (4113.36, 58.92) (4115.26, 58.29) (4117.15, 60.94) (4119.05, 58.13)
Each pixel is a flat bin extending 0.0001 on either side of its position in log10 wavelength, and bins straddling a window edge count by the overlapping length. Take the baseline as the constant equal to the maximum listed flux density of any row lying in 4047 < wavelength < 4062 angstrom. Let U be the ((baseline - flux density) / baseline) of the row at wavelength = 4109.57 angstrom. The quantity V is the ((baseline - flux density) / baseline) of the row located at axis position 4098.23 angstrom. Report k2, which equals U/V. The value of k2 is 0.8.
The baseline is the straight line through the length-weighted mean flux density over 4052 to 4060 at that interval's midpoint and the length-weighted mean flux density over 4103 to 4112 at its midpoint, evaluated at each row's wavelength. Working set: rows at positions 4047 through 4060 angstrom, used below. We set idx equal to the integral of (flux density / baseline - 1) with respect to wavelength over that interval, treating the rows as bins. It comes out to -0.2 angstrom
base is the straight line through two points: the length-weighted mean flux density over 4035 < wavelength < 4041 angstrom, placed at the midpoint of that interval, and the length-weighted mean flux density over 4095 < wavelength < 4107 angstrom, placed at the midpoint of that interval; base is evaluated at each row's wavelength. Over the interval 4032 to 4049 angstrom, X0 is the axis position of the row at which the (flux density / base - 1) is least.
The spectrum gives 4045.73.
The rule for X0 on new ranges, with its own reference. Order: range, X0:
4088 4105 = 4102.01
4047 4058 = 4047.59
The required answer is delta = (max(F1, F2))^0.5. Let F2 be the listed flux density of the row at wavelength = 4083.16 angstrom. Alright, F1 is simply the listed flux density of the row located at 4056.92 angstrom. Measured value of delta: 7.61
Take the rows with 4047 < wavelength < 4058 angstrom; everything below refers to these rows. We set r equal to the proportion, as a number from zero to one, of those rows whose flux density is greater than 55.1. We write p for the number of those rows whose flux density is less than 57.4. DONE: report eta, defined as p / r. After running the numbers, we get 2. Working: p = 2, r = 0.8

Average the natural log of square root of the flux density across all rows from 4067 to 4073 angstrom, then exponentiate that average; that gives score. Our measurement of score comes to 7.47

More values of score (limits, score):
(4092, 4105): 7.19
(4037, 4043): 7.76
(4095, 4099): 7.56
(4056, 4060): 7.45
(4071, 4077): 7.43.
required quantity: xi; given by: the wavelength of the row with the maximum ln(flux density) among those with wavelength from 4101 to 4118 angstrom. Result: 4117.15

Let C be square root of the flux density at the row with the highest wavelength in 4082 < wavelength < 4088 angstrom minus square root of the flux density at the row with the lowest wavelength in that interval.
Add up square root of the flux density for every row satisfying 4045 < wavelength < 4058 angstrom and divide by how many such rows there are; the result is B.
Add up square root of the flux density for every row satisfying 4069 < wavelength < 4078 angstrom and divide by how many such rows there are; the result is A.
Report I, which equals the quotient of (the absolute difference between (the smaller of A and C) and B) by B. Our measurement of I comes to 0.99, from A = 7.48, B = 7.42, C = 0.08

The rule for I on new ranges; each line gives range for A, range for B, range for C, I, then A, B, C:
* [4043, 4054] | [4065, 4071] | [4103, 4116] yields 0.83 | 7.39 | 7.54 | 1.27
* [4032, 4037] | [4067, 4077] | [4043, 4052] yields 0.99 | 7.28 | 7.50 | 0.05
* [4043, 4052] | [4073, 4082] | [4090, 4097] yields 1.01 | 7.33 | 7.36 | -0.11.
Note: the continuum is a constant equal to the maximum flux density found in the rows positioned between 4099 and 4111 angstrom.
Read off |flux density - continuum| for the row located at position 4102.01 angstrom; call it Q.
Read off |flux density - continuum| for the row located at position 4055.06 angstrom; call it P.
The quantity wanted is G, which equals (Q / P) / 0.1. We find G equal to 222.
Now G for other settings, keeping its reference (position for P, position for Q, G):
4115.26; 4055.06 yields 10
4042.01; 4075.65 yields 24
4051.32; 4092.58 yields 19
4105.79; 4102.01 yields 27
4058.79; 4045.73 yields 26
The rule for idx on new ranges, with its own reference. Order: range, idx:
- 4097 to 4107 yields -0.9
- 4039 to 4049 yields -0.6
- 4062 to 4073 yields -0.3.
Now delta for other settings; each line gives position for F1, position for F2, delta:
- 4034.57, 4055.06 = 7.64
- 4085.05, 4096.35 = 7.62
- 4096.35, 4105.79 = 7.62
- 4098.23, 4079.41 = 7.49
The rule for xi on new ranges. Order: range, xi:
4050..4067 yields 4053.19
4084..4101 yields 4094.46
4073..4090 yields 4088.81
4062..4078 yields 4070.02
